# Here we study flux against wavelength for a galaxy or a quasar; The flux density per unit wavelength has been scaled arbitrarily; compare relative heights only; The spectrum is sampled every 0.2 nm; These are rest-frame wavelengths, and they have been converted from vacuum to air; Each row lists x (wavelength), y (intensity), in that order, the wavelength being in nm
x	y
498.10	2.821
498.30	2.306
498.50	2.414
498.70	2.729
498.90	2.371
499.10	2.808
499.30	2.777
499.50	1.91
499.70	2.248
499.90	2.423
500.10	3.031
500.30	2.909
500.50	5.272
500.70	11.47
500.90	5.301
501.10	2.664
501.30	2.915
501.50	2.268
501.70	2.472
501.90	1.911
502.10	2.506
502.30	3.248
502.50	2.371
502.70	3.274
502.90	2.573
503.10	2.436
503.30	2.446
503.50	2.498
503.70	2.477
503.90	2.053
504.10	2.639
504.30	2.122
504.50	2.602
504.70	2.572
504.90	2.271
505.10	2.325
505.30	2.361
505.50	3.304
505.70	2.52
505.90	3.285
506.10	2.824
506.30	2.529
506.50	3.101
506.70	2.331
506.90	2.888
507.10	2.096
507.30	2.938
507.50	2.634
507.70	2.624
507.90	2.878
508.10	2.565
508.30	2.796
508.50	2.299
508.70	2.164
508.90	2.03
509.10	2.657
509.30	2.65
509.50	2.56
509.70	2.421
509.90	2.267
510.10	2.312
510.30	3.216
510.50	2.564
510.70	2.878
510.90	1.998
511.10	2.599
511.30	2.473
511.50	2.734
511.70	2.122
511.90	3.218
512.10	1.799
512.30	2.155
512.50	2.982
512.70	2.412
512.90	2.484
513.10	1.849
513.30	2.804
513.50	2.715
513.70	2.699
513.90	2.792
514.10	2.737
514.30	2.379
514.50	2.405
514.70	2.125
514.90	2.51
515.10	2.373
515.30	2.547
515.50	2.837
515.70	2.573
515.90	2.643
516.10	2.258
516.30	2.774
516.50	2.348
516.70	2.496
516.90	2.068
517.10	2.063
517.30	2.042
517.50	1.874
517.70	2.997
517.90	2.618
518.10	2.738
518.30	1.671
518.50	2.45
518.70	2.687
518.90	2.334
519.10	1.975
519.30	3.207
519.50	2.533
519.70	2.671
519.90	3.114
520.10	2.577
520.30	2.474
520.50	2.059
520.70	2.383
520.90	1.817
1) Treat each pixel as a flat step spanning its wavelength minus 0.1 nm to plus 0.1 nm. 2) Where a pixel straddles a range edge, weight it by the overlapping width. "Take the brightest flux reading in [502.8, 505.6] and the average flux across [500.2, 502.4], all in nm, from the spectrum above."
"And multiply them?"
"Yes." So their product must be 12.9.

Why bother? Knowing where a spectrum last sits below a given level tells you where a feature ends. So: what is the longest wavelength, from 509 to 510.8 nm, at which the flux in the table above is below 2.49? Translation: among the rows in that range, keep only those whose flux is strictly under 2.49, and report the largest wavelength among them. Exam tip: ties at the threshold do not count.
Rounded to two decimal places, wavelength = 510.10 nm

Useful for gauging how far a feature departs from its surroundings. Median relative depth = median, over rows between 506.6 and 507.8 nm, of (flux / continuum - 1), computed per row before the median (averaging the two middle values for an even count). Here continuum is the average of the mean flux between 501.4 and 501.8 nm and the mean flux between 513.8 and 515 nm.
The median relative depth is 0.082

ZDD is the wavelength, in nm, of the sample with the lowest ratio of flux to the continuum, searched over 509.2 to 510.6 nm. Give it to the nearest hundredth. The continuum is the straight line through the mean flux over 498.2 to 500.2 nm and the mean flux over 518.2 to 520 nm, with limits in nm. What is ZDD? 509.90 nm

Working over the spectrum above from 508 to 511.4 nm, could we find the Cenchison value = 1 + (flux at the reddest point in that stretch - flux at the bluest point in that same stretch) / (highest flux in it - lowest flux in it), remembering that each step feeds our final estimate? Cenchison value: 0.9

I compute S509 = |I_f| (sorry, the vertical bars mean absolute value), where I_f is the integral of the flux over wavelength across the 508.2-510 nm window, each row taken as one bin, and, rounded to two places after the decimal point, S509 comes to 4.37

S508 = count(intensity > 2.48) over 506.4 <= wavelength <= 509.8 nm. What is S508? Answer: 11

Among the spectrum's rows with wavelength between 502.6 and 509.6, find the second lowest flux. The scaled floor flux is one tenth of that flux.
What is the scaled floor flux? 0.205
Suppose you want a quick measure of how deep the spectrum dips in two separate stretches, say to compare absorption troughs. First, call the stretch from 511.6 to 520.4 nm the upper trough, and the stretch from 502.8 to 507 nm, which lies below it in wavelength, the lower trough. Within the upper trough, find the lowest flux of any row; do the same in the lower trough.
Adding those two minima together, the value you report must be 3.72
